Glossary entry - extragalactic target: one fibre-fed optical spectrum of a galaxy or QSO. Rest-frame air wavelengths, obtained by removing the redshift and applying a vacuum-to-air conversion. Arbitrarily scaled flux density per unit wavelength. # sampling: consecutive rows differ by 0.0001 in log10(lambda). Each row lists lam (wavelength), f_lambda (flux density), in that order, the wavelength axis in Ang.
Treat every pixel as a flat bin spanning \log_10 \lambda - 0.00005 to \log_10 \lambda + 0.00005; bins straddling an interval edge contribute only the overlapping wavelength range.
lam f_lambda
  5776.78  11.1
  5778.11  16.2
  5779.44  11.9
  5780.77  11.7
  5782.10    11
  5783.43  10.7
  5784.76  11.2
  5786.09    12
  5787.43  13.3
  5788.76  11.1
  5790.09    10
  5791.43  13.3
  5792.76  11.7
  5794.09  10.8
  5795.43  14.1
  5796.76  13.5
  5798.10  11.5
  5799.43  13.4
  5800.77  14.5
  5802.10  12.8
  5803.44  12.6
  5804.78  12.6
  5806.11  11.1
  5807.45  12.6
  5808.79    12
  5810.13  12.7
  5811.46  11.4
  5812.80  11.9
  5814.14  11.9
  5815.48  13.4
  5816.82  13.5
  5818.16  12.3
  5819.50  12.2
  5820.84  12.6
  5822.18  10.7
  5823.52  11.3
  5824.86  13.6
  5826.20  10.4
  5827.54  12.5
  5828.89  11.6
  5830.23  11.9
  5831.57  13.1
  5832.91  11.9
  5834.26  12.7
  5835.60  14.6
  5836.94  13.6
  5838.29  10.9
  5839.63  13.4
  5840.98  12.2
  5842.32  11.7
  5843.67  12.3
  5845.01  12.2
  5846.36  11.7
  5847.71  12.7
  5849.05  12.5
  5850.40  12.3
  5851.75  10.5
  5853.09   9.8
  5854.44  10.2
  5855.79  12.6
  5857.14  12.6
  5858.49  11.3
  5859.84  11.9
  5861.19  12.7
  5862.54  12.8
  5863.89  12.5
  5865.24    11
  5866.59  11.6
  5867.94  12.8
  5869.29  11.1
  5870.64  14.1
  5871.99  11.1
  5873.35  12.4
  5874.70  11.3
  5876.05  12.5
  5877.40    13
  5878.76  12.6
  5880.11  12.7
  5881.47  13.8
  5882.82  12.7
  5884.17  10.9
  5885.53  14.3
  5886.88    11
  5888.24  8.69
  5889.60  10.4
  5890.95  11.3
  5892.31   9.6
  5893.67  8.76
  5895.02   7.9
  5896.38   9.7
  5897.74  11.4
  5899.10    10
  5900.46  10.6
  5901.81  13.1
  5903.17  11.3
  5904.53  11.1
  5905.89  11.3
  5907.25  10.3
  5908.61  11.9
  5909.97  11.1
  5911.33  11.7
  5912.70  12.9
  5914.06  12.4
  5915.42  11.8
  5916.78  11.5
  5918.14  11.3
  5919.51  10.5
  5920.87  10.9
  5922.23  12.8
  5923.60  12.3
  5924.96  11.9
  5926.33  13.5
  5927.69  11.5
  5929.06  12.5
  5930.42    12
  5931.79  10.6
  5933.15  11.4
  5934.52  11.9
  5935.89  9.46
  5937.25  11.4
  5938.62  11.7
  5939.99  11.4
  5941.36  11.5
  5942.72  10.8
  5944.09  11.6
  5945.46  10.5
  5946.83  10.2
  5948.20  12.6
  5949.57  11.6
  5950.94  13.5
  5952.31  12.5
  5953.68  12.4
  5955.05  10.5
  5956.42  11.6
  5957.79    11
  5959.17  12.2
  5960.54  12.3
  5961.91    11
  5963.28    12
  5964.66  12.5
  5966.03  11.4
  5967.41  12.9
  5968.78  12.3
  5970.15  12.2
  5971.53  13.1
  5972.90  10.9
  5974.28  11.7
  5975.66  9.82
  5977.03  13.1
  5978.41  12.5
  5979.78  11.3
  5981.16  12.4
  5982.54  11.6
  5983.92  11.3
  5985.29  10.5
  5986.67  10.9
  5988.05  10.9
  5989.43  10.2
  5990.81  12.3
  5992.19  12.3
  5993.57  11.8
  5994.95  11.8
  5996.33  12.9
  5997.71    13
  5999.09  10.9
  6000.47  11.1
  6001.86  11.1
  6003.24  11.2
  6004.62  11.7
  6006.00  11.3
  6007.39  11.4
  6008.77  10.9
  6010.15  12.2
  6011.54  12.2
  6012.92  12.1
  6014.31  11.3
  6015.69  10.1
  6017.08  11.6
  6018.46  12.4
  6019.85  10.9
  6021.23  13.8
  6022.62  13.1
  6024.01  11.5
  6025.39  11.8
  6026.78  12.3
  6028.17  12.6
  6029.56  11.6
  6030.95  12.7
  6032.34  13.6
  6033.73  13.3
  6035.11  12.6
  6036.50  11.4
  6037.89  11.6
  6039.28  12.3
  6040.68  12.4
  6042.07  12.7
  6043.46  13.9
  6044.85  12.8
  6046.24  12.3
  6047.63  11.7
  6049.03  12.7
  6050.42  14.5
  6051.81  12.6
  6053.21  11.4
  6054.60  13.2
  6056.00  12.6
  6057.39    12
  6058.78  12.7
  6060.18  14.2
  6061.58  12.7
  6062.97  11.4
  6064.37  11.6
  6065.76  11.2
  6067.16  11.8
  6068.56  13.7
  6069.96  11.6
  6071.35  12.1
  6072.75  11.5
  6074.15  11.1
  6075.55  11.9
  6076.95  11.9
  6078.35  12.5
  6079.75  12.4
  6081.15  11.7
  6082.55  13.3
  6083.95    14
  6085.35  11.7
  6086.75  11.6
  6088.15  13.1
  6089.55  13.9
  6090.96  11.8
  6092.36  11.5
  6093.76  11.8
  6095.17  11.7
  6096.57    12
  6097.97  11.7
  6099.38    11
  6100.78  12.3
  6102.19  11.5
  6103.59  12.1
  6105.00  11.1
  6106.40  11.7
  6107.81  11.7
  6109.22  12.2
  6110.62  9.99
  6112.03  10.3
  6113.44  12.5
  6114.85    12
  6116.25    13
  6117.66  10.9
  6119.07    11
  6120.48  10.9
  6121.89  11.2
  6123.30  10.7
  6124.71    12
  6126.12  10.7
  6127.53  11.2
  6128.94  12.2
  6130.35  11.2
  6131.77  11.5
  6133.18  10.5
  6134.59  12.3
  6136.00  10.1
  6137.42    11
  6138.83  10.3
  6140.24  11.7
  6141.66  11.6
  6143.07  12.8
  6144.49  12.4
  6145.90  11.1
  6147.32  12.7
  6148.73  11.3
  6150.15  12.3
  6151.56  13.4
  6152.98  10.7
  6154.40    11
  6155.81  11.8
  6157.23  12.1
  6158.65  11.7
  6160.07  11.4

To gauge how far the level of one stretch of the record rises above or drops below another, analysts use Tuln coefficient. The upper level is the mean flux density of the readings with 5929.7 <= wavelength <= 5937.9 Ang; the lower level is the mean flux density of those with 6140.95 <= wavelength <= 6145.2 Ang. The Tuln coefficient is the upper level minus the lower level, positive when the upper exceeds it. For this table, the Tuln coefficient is -1.1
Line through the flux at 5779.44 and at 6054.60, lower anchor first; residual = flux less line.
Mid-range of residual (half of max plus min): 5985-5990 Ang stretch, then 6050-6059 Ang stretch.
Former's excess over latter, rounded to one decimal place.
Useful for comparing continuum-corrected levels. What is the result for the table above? -2.1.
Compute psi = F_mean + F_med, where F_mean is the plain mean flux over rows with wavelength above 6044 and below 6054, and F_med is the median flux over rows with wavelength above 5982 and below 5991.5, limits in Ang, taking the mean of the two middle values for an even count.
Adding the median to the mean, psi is 23.5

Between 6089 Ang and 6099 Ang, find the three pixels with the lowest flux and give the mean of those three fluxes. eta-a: 11.6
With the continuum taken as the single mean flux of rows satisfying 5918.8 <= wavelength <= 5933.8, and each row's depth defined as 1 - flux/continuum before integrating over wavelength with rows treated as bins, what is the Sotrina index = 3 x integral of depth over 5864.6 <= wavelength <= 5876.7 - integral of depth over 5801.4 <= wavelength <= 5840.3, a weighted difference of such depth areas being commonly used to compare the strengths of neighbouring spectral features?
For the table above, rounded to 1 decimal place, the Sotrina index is 1.2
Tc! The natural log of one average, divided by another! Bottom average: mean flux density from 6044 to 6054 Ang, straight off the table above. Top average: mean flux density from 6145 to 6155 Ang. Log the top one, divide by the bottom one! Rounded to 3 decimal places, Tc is 0.196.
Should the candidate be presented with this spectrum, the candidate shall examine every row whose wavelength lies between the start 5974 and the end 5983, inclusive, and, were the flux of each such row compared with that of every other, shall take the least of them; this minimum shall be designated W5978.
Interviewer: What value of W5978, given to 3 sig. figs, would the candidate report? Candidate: 9.82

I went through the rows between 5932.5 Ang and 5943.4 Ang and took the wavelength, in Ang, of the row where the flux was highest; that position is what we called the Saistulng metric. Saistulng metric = 5934.52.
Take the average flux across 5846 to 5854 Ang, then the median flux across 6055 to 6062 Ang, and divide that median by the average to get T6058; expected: 1.10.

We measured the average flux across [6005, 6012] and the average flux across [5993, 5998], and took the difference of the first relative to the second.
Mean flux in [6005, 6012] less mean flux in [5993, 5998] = -0.8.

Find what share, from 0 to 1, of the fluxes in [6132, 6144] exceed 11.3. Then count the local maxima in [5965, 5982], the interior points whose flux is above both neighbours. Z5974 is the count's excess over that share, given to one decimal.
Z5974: 3.5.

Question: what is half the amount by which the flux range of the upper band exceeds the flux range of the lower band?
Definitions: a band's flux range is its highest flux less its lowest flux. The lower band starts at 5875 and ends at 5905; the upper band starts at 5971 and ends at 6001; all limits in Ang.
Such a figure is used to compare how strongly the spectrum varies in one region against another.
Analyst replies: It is -1.6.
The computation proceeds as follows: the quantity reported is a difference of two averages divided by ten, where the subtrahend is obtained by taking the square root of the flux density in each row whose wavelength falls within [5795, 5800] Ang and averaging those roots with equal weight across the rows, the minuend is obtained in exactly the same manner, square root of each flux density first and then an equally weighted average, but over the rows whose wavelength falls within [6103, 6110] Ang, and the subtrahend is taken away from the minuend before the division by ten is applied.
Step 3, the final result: -0.019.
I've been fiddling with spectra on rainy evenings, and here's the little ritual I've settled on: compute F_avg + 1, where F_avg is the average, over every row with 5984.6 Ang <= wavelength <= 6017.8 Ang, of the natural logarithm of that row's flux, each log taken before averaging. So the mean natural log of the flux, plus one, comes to 3.44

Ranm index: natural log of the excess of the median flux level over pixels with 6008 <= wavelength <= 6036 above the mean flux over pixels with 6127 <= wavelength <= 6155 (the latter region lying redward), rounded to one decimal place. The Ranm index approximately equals -0.5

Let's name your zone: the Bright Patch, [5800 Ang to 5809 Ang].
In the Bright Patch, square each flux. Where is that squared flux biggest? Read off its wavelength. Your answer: 5800.77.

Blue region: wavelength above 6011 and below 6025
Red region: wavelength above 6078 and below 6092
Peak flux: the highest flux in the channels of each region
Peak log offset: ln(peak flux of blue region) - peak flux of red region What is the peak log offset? -11.4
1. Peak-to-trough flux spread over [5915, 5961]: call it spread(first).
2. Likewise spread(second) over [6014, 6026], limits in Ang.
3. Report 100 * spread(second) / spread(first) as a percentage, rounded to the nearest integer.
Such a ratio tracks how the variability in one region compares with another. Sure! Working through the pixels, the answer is 92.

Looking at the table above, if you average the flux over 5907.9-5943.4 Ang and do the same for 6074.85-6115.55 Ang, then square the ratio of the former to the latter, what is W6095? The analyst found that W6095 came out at 0.95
